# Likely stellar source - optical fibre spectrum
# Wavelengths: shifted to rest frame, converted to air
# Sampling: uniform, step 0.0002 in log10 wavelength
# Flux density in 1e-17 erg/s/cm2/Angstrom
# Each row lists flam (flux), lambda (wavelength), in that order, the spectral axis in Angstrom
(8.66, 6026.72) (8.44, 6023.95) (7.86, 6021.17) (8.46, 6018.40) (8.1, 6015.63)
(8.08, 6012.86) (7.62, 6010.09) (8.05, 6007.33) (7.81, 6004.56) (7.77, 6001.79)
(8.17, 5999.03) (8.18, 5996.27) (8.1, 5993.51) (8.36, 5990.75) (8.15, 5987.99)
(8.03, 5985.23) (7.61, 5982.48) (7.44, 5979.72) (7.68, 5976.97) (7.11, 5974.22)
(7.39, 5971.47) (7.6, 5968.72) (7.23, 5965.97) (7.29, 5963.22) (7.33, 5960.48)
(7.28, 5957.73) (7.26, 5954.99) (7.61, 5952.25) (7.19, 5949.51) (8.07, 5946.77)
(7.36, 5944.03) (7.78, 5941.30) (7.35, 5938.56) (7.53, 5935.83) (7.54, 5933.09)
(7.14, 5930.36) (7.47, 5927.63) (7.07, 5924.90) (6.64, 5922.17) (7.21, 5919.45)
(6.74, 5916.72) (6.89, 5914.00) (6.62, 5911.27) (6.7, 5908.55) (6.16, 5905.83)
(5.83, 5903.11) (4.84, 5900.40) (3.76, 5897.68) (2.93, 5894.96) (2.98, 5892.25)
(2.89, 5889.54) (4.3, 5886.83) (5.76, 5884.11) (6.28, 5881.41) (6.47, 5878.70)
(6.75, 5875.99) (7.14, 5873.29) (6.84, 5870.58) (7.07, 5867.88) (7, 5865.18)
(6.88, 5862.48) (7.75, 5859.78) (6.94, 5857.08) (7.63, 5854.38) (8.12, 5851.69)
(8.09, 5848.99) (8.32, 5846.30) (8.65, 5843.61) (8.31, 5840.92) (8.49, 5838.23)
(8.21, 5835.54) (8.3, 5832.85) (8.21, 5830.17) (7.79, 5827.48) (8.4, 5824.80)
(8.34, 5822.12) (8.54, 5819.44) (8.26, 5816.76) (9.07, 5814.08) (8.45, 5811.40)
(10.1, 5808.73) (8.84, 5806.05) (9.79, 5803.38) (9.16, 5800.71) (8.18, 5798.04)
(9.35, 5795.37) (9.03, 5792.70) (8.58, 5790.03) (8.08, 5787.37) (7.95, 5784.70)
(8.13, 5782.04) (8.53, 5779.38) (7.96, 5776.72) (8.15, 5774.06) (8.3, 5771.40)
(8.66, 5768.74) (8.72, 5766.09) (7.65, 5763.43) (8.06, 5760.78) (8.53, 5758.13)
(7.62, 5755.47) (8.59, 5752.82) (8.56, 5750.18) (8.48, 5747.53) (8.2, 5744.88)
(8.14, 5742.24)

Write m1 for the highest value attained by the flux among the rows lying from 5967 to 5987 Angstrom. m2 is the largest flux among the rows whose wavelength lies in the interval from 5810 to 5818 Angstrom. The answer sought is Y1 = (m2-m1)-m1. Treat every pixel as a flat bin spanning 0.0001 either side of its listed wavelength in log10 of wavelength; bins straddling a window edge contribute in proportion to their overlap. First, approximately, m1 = 8.03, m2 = 9.07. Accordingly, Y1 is -7.0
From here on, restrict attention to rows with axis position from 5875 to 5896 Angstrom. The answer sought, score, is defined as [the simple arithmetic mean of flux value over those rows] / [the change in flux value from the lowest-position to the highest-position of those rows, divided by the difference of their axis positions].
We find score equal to -24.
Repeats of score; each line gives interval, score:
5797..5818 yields 2102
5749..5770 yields 1540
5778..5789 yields -145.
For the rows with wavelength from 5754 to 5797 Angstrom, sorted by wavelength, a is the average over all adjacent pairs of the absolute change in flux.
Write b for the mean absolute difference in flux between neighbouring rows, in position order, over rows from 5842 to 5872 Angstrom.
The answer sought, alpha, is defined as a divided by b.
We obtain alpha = 1.1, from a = 0.41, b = 0.39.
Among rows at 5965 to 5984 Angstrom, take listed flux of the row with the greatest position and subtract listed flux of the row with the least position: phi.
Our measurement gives 0.4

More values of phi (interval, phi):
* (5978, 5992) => 0.9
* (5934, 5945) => -0.2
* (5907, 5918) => 0.0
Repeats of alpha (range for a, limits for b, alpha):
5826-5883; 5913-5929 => 0.8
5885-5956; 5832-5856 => 1.9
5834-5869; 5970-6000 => 1.6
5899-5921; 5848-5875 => 1.0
